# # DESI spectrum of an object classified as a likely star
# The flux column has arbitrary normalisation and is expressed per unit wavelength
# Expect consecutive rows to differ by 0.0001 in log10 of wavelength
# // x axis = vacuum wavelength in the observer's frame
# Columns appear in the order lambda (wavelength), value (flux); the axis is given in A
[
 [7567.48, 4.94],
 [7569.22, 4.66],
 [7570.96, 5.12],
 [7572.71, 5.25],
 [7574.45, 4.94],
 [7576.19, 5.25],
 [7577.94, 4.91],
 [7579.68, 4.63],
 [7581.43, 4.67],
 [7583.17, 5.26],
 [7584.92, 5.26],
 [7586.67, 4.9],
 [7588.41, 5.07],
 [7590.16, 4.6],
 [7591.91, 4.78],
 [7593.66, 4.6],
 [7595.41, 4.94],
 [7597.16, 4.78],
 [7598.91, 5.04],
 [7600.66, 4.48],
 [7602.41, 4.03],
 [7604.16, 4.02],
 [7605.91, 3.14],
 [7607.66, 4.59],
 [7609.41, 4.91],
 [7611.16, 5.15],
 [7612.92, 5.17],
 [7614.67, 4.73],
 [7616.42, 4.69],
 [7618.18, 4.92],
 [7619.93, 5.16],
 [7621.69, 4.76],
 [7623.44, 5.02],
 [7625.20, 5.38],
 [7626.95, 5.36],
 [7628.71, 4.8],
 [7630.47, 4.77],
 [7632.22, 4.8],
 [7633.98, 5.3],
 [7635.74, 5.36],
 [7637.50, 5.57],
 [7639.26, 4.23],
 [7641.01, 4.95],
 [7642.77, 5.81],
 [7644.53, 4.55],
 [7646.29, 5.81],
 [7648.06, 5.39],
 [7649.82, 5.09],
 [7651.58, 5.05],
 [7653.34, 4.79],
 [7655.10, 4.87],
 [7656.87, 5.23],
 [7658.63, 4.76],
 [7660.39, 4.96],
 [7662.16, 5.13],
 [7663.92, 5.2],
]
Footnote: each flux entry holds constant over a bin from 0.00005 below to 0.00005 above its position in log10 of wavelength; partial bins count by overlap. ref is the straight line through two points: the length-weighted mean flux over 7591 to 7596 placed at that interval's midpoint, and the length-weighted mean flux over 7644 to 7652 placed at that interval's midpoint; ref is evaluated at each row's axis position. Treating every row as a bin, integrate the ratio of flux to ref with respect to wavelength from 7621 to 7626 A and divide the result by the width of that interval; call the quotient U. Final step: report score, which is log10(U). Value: 0.005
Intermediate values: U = 1.011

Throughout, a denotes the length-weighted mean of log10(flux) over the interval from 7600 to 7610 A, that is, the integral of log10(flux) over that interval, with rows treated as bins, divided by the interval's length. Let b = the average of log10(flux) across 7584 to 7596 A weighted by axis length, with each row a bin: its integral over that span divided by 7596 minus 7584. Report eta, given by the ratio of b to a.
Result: 1.12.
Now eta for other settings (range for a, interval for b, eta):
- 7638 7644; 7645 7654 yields 1.03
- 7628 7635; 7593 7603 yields 0.96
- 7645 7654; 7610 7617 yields 0.97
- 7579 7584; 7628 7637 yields 1.02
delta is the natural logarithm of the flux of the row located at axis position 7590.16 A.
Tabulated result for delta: 1.53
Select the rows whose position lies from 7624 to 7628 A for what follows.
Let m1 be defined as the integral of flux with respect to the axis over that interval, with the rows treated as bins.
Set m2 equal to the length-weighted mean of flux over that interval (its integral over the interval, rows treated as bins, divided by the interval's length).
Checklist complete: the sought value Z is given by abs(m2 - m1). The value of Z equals 16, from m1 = 21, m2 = 5.32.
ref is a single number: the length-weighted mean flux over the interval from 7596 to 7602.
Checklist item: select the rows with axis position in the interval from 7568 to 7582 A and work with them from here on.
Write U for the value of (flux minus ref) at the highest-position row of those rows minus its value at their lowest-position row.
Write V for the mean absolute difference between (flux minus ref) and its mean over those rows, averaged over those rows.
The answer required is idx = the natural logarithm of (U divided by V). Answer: -3.1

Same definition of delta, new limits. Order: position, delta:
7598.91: 1.62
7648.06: 1.68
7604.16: 1.39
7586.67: 1.59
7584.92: 1.66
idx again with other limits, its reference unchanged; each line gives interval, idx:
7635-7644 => -0.1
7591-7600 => 0.7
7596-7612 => -0.3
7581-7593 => -0.7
